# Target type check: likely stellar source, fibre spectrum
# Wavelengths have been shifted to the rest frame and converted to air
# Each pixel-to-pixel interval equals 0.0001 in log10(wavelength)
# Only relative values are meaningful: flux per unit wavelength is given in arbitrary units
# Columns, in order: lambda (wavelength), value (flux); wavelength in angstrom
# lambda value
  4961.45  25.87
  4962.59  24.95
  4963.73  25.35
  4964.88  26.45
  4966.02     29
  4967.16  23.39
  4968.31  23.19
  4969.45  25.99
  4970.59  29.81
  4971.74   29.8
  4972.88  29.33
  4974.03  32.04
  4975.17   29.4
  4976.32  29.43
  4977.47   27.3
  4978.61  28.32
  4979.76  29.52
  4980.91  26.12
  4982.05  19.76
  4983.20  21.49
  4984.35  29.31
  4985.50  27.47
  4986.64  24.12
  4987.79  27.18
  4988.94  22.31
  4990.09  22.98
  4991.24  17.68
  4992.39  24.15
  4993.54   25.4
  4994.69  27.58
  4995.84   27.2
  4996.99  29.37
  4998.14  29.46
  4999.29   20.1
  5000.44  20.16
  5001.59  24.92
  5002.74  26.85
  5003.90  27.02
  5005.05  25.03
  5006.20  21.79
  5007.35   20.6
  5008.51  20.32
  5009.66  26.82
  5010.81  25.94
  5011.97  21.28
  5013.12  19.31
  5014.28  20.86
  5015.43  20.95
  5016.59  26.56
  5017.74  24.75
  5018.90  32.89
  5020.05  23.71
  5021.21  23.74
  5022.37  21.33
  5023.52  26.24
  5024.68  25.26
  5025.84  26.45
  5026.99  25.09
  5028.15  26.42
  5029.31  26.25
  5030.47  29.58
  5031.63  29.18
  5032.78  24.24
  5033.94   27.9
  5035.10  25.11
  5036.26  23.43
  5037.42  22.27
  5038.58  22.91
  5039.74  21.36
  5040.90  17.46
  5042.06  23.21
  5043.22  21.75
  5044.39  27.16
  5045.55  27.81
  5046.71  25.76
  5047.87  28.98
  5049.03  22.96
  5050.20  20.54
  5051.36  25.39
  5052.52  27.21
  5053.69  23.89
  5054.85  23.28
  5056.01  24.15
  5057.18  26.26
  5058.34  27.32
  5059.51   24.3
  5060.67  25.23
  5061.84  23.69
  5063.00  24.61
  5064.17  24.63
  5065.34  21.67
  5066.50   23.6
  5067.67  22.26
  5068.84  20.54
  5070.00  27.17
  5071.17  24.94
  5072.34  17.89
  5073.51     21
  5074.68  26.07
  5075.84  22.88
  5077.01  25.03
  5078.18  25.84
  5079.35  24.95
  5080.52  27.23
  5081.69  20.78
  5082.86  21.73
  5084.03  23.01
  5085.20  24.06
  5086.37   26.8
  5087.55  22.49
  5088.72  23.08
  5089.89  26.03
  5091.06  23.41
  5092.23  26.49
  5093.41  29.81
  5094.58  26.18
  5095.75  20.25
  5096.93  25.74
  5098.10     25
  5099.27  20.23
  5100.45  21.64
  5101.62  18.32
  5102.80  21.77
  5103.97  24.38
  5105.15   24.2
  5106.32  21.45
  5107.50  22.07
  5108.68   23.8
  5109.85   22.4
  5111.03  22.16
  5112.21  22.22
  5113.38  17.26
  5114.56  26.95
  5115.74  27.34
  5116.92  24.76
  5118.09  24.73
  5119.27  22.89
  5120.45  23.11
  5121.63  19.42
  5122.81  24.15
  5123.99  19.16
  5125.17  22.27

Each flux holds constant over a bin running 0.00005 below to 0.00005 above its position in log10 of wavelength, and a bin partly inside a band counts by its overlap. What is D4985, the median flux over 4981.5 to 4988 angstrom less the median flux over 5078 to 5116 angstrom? 2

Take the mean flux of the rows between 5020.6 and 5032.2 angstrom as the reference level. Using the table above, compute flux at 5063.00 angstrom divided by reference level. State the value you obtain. 0.95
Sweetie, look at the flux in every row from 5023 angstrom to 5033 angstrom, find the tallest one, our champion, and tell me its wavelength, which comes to 5030.47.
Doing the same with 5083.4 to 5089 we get 5086.37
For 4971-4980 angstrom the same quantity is 4974.03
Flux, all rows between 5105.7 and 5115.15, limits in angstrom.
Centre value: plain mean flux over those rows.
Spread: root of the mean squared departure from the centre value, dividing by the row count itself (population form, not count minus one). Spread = 2.5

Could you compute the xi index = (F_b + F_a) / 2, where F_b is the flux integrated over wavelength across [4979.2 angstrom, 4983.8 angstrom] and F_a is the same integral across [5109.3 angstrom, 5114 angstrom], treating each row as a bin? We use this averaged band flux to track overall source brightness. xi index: 105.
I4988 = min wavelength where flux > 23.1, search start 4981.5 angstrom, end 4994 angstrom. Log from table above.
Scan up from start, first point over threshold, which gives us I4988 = 4984.35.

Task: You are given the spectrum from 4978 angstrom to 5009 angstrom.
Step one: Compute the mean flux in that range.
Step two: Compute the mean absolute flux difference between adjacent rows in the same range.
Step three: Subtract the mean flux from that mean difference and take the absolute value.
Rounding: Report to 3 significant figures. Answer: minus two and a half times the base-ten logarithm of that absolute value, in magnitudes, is -3.35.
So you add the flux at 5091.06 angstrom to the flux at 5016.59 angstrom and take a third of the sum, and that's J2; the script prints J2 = 16.7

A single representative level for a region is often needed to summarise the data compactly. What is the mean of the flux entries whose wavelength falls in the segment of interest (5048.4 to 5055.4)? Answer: 23.9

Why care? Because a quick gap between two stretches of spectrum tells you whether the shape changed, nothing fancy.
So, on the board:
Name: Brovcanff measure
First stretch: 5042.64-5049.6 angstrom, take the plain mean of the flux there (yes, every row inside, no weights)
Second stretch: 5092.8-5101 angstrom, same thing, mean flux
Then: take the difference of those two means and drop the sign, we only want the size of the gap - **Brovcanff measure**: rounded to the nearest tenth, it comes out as 1.6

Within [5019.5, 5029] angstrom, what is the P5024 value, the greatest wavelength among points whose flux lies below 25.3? 5026.99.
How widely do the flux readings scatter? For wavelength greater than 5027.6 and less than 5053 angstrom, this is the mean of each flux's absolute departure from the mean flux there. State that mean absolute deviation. 2.6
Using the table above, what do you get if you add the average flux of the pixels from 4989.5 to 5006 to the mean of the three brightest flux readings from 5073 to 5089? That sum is 51.5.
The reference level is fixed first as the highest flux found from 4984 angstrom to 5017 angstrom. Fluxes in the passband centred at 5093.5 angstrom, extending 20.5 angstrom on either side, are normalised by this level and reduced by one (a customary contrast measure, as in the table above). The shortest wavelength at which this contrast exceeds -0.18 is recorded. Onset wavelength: 5074.68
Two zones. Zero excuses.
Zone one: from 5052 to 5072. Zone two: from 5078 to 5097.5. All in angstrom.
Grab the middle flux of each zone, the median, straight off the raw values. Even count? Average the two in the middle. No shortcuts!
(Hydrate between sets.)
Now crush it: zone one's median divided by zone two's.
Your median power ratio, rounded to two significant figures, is 0.97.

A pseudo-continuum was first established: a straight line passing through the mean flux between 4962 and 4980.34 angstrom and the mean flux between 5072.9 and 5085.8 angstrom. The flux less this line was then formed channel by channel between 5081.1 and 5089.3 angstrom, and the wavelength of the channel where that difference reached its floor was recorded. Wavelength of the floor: 5081.69 angstrom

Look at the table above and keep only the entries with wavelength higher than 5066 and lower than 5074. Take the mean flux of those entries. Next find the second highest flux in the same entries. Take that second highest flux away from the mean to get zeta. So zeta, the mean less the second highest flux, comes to -2.5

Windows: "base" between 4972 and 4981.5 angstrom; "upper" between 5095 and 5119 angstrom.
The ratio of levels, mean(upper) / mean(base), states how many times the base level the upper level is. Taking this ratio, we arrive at 0.79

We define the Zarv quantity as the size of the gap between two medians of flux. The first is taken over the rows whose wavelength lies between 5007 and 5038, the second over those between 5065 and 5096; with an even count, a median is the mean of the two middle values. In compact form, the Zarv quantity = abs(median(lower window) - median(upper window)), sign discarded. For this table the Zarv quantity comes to 1.49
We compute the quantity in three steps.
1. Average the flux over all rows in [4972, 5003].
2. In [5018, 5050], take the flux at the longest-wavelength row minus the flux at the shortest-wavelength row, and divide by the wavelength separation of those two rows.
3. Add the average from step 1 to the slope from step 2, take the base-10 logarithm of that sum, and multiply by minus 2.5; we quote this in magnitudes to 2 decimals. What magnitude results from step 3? -3.52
